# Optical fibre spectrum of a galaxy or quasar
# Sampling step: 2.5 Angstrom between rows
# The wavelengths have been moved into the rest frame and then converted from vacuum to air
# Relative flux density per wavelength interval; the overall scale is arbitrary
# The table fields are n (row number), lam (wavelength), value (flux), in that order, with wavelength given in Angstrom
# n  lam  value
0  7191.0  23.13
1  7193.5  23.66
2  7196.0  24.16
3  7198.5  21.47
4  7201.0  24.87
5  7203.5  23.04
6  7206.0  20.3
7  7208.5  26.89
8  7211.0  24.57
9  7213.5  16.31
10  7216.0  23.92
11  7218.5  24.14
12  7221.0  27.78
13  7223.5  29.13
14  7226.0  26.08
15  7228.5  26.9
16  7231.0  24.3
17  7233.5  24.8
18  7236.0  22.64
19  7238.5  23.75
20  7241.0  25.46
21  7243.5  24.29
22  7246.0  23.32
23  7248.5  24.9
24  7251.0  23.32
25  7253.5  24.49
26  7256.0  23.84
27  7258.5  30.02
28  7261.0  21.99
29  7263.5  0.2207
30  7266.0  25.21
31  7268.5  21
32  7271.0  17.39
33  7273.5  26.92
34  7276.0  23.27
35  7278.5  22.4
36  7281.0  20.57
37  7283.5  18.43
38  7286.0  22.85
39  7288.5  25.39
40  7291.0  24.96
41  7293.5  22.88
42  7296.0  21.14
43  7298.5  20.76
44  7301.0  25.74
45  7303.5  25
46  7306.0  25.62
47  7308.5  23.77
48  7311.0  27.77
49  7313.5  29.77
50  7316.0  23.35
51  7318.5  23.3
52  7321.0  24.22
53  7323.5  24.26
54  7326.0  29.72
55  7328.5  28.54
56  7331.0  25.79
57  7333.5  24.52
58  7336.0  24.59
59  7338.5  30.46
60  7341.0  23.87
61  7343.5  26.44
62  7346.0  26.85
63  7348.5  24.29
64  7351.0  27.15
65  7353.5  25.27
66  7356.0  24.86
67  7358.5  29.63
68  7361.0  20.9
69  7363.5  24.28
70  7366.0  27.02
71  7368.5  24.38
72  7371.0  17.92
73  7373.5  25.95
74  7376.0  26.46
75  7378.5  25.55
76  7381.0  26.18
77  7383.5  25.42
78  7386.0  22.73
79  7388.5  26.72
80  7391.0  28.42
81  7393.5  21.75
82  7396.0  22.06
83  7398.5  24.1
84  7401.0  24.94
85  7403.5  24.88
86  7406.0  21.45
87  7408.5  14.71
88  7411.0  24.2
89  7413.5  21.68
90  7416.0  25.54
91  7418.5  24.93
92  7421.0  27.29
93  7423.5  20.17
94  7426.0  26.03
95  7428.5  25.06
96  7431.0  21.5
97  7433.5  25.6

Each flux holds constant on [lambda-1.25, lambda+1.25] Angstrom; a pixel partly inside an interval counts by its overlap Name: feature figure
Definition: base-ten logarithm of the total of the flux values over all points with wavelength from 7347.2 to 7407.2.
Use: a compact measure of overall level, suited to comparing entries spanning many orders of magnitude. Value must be 2.77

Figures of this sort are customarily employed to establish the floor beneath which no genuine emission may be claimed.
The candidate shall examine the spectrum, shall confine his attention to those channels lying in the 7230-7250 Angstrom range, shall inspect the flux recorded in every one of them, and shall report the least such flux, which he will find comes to 22.64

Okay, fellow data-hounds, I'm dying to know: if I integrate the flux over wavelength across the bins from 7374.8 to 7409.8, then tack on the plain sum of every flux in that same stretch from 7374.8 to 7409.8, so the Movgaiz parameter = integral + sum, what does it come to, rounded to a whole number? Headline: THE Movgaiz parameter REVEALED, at 1174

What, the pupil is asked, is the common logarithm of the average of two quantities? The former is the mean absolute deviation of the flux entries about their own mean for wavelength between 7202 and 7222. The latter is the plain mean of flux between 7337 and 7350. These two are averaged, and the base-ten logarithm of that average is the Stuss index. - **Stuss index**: 1.16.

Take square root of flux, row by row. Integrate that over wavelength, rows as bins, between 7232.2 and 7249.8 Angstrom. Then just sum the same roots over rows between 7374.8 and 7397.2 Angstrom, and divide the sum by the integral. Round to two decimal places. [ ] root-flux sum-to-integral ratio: 0.52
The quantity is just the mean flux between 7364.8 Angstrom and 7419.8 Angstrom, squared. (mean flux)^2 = 574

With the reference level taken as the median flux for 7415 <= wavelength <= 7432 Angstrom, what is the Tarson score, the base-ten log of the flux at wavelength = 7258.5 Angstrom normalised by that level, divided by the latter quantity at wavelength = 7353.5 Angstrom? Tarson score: 21.6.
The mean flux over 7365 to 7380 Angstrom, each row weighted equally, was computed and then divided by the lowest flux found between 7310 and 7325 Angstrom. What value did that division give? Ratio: 1.05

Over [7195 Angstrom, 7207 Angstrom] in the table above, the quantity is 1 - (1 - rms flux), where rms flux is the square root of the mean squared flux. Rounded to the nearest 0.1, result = 22.8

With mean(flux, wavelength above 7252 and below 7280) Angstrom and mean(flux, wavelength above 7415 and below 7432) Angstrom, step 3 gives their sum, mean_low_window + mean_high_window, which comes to 45.9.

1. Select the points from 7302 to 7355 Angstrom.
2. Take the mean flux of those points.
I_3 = 25.9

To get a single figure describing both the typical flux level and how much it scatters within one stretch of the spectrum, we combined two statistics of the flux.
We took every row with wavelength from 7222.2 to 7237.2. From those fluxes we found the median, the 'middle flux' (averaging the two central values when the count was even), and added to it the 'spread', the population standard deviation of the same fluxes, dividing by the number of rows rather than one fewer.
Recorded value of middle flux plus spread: 27.5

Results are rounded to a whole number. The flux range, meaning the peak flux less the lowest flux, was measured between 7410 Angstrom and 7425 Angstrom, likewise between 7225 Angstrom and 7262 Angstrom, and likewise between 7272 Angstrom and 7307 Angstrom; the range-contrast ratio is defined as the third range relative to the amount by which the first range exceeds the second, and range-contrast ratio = -9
